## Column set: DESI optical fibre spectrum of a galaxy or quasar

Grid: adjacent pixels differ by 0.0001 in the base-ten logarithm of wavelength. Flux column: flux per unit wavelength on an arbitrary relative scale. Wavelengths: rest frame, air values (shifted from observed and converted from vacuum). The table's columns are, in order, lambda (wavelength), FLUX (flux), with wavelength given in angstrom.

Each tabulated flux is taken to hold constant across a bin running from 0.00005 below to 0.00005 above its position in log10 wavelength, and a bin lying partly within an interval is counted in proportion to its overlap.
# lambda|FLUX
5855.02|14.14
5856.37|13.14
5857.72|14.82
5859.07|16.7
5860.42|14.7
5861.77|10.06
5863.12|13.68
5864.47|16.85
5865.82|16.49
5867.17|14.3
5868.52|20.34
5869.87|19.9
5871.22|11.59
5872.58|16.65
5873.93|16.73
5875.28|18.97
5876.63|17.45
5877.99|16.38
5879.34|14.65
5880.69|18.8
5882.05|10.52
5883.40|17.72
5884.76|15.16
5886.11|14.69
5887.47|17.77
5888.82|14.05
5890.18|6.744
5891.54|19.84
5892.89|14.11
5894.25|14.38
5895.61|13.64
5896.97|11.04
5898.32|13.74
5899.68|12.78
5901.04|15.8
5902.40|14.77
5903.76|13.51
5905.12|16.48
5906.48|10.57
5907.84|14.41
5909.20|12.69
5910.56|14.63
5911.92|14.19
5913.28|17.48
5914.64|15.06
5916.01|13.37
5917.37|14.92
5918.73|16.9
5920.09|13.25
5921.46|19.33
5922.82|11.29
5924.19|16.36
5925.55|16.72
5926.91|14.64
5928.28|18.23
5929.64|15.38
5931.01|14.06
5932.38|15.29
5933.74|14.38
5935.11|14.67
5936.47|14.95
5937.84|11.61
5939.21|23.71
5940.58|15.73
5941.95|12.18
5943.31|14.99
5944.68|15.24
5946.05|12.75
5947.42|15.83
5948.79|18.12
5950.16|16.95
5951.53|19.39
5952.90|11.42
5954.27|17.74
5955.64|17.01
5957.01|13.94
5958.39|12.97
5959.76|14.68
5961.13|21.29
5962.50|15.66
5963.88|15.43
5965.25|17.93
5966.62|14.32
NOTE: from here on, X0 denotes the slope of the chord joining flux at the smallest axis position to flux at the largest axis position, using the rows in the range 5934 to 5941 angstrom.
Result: 0.2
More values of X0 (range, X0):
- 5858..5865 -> 0.0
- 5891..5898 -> -1.6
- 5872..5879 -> 0.0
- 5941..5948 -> 0.7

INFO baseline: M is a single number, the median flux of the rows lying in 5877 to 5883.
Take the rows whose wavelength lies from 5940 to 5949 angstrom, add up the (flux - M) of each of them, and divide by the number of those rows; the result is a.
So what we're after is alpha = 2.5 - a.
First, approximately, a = -0.5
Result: 3.0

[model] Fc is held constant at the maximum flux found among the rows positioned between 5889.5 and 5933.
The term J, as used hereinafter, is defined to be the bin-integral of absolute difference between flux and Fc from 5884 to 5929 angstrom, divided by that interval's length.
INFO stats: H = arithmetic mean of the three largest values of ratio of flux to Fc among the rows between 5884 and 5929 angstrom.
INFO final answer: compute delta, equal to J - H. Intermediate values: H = 0.96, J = 5.2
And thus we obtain 4.2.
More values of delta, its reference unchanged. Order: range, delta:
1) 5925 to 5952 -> 3.5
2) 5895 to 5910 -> 5.5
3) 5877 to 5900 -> 4.4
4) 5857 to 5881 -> 2.9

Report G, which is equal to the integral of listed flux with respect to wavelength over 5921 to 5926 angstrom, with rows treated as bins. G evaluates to 79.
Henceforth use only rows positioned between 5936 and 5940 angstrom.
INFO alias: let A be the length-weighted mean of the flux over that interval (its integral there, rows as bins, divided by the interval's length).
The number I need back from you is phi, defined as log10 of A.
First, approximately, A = 16.8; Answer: 1.23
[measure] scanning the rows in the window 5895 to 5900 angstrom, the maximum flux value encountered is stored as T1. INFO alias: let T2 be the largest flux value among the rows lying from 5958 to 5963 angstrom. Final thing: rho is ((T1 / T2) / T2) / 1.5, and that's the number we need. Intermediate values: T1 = 13.74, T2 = 21.29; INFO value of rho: 0.020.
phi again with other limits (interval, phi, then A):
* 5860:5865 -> 1.14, 13.7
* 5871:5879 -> 1.22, 16.5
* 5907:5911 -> 1.14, 13.7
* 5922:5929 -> 1.19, 15.5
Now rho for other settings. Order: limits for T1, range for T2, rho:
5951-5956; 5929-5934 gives 0.055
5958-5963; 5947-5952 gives 0.038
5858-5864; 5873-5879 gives 0.031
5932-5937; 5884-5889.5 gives 0.032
